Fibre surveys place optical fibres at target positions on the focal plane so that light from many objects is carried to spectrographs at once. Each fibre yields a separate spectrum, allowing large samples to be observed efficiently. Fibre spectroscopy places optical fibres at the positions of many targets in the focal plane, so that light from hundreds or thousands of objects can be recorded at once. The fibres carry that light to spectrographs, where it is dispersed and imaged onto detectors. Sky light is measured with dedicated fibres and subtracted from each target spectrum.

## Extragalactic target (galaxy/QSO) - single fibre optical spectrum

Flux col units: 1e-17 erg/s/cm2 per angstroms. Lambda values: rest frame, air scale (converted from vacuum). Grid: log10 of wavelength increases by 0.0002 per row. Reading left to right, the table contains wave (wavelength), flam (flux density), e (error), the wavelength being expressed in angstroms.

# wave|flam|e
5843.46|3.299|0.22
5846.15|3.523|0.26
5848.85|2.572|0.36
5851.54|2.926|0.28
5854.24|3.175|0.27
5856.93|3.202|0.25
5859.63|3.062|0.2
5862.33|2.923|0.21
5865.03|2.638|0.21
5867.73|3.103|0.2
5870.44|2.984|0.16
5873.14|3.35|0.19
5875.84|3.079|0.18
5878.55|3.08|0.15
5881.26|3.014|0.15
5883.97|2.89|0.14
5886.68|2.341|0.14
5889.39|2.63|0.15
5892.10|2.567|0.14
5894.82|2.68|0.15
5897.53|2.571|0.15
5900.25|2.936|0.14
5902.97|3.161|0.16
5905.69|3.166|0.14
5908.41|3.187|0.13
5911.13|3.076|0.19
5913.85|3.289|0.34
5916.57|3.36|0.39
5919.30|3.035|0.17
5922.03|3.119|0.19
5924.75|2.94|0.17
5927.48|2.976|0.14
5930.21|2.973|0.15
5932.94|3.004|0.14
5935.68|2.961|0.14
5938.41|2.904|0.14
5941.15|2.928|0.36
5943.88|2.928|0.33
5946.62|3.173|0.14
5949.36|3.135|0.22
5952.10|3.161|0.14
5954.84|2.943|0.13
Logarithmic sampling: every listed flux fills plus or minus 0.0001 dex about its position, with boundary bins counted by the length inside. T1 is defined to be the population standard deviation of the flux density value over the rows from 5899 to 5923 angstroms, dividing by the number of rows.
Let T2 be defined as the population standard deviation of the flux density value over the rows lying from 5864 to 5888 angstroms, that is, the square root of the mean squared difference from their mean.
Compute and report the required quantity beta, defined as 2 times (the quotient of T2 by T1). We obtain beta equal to 4.6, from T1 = 0.12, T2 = 0.28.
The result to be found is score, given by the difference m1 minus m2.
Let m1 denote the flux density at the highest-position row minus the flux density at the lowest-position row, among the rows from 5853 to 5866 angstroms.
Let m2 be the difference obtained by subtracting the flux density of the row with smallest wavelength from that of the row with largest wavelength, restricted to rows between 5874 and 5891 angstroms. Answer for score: -0.1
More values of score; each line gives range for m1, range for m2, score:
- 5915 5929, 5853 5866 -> 0.2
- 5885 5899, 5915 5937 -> 0.6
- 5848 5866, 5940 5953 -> -0.2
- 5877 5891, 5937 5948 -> -0.7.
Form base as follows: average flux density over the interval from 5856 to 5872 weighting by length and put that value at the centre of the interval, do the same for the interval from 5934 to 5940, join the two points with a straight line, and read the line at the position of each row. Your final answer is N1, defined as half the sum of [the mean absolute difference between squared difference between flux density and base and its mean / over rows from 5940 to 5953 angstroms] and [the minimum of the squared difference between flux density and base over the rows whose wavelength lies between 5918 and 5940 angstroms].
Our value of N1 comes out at 0.013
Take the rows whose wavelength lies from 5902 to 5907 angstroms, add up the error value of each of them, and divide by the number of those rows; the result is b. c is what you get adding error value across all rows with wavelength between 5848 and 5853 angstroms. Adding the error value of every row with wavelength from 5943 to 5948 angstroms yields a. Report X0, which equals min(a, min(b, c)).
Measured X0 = 0.15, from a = 0.47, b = 0.15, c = 0.64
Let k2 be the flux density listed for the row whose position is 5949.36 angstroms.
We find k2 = 3.135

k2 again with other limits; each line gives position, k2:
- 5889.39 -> 2.63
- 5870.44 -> 2.984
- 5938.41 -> 2.904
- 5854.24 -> 3.175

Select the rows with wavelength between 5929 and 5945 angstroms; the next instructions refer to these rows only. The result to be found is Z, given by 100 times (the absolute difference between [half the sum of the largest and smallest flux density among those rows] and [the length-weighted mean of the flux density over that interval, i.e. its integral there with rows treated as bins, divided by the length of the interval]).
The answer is 0.4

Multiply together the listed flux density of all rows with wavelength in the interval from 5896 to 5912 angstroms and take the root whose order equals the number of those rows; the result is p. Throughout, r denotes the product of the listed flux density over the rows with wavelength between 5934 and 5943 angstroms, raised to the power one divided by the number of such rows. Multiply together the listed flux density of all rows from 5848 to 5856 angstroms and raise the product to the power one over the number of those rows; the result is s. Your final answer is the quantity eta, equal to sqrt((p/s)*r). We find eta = 1.75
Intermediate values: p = 3.01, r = 2.93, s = 2.9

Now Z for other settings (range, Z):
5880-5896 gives 0.7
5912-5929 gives 3.2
